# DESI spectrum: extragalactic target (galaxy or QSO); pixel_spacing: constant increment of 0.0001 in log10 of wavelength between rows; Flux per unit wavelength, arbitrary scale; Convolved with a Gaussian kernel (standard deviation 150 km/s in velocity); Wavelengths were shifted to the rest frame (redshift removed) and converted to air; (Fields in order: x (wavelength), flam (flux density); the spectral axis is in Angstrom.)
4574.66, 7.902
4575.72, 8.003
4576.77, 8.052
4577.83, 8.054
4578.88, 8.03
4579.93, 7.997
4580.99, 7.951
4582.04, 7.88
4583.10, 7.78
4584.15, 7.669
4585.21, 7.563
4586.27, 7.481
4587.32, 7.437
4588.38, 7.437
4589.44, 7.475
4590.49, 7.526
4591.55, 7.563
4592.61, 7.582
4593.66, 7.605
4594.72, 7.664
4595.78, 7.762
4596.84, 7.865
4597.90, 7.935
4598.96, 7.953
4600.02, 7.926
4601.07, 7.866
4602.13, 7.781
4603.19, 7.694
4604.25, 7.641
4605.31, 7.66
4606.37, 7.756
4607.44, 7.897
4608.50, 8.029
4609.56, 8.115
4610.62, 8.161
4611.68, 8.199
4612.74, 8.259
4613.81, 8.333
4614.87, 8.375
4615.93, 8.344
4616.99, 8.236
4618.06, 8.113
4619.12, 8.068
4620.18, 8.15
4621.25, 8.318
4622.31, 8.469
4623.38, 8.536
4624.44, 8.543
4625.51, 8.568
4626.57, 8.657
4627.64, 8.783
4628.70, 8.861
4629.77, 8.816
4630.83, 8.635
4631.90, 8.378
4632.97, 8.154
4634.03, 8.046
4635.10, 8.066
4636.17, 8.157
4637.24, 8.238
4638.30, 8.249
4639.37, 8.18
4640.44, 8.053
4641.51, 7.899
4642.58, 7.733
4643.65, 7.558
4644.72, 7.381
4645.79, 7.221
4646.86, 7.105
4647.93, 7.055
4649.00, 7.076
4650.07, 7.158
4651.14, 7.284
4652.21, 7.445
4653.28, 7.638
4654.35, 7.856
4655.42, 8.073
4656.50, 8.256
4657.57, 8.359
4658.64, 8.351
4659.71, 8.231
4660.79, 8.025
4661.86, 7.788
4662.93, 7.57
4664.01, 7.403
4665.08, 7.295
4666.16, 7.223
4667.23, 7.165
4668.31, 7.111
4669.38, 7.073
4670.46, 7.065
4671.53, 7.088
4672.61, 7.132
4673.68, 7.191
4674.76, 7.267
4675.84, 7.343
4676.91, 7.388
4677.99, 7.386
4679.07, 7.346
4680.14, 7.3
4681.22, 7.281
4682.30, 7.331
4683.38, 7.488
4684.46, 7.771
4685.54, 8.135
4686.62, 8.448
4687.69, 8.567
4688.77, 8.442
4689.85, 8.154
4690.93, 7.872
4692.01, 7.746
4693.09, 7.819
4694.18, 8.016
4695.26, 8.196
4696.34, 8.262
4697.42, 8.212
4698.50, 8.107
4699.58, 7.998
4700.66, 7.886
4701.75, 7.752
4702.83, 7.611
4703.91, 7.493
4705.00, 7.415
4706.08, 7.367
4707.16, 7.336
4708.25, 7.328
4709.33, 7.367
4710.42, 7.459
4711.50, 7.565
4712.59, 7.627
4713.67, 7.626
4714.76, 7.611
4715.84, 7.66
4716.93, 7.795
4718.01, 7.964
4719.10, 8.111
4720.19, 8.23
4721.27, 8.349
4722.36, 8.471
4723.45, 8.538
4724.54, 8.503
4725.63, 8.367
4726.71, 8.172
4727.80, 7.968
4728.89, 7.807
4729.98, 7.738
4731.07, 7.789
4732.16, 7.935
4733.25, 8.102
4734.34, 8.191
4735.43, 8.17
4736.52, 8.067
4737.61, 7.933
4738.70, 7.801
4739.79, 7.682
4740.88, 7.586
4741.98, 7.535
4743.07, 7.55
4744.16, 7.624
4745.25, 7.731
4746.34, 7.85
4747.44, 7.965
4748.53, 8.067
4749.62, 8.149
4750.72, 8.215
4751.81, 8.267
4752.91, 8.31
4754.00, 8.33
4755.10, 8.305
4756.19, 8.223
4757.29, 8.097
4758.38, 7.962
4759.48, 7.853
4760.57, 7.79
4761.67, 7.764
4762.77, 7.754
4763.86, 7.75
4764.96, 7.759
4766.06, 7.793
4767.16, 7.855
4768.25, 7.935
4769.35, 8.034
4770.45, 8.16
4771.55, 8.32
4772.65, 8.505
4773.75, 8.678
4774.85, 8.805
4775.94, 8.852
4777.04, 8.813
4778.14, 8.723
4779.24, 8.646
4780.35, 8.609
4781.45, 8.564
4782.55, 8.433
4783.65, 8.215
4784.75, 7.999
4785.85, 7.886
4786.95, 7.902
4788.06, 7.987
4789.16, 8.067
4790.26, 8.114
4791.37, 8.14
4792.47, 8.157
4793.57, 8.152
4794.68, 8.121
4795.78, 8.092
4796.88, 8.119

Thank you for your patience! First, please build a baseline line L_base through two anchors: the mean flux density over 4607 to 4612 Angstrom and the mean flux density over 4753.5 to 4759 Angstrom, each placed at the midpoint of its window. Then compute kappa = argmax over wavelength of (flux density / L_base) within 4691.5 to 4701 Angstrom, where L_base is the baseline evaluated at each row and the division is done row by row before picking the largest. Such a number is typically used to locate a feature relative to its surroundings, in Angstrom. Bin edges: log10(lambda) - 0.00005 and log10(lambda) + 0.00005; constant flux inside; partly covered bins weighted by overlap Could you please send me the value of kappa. 4696.34 Angstrom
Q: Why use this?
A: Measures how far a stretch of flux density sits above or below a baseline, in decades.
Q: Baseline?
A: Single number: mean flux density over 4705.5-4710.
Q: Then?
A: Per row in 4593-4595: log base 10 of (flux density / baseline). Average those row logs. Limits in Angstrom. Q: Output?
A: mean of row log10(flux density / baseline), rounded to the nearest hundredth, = 0.02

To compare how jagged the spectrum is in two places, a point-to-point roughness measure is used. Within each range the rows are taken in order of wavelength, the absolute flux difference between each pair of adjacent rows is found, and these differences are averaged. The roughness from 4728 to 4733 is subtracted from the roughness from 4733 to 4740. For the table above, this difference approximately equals 0.011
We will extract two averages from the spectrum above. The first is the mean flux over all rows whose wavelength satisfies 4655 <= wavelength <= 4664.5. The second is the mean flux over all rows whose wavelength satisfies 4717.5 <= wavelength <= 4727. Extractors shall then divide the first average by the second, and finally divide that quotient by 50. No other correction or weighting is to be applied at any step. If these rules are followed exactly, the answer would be 0.0193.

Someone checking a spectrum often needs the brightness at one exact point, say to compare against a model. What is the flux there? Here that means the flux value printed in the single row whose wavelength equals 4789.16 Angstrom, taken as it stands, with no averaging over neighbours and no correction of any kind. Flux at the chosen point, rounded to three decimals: 8.067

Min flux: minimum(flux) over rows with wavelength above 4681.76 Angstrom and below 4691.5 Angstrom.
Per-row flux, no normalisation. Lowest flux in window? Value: 7.331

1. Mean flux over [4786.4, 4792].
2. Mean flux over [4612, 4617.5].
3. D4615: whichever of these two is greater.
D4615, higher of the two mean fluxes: 8.31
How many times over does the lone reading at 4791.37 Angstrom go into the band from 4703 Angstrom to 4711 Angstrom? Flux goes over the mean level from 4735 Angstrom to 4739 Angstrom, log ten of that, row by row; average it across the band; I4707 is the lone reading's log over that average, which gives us -0.2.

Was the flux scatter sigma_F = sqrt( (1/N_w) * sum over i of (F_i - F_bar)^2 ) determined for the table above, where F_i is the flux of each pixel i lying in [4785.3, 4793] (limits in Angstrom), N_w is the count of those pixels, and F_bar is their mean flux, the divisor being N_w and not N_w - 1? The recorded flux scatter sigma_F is 0.10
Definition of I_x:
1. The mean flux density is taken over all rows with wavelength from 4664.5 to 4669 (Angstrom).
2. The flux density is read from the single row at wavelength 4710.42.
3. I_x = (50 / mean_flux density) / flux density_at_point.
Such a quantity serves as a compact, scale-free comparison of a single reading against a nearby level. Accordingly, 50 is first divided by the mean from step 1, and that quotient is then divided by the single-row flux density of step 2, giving 0.93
